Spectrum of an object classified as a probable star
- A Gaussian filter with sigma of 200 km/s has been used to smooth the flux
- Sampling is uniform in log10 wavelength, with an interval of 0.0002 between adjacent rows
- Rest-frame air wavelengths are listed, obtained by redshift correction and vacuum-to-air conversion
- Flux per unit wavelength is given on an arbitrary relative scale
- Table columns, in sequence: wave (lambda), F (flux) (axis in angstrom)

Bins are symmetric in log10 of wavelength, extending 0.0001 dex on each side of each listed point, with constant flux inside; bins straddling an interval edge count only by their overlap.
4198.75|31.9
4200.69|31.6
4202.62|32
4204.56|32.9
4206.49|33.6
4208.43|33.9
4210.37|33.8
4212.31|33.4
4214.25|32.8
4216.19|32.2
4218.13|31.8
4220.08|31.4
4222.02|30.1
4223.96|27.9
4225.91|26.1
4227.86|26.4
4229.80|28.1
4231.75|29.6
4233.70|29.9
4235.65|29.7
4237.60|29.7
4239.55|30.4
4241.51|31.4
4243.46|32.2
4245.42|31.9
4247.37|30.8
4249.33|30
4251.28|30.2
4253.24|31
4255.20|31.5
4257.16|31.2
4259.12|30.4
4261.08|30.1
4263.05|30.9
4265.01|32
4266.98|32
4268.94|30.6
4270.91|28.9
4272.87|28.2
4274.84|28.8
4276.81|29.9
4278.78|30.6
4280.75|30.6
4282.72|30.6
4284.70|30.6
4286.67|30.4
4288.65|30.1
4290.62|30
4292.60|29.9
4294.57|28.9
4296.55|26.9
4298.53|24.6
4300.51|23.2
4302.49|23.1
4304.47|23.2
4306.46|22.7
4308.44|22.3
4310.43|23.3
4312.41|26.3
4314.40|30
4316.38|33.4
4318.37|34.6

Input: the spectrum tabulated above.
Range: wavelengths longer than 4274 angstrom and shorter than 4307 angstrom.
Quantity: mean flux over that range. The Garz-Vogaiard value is 27.9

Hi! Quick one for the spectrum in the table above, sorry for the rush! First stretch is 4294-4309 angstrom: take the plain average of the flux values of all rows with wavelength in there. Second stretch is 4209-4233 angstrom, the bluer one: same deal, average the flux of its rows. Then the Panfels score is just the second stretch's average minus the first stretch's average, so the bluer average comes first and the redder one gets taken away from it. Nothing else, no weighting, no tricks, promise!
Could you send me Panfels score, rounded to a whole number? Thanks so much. 6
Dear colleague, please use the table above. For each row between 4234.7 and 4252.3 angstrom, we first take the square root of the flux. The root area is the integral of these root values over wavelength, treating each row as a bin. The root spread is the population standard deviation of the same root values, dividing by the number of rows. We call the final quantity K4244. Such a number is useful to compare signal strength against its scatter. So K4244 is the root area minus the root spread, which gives 97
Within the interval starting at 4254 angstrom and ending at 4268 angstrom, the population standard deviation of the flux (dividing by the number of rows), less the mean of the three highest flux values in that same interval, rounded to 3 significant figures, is -31.1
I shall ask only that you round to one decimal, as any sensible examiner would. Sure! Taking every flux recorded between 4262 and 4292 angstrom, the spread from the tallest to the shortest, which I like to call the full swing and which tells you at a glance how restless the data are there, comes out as 3.8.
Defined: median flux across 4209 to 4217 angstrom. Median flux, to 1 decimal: 33.1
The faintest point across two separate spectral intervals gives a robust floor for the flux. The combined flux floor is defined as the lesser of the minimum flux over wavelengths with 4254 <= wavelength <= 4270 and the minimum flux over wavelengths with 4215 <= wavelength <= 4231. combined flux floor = 26.10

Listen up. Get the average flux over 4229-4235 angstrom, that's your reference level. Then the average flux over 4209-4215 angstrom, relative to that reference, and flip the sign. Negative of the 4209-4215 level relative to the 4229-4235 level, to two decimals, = -1.14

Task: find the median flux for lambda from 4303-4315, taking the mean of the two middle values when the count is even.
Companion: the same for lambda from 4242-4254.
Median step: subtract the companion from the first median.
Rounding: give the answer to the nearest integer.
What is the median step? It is -8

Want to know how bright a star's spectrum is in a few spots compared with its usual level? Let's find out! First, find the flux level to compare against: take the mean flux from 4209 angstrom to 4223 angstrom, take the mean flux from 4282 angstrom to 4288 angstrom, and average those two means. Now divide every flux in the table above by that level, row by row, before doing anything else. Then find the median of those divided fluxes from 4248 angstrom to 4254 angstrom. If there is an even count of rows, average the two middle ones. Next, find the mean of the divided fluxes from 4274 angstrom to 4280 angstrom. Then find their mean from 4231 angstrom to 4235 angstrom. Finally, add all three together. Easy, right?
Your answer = 2.86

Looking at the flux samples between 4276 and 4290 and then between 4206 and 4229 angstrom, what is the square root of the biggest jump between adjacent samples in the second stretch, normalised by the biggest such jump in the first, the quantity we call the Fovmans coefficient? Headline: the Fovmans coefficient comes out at 1.8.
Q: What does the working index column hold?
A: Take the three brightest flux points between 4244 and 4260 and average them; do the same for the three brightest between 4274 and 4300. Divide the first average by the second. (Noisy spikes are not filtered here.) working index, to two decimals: 1.03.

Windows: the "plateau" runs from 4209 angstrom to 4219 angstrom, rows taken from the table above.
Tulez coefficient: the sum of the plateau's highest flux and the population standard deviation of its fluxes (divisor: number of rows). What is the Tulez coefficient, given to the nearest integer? 35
